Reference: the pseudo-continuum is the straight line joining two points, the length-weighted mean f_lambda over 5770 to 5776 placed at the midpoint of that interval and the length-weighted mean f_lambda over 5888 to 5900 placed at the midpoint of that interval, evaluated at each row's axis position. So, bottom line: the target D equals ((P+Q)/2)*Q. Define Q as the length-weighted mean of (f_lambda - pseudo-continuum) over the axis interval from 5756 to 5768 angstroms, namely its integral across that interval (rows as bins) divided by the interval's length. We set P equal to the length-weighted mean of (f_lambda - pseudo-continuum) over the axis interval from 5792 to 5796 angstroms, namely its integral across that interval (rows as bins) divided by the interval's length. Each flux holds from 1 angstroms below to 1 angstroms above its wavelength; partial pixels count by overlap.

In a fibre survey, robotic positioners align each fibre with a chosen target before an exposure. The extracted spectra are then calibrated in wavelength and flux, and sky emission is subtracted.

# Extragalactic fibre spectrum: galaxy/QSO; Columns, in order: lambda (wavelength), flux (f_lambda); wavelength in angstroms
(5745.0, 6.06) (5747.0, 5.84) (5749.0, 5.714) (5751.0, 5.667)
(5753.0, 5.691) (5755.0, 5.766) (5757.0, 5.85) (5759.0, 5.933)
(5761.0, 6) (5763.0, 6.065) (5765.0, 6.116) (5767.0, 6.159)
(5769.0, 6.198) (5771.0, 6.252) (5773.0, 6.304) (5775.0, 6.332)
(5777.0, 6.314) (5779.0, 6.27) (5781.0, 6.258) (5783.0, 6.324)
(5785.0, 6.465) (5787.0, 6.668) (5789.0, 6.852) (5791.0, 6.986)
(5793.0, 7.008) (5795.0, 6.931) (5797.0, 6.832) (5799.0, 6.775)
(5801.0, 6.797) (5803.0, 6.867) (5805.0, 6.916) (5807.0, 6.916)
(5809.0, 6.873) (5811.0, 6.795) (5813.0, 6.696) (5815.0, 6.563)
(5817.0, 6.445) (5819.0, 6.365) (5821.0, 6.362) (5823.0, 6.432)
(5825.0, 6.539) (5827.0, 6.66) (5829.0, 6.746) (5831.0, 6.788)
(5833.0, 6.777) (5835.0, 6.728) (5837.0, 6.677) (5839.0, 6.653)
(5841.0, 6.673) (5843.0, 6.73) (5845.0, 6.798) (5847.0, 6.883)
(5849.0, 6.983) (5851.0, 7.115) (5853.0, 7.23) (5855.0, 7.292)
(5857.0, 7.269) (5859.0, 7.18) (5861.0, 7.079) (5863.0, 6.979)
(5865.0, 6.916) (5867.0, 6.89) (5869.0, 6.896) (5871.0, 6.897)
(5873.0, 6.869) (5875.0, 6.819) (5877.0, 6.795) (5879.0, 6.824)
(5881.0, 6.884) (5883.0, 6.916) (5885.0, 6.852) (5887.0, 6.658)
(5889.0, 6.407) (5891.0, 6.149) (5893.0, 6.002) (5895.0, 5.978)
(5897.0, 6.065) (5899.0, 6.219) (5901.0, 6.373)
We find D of -0.06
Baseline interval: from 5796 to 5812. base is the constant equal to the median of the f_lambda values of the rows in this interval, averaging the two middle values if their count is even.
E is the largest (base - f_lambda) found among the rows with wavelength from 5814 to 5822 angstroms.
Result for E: 0.5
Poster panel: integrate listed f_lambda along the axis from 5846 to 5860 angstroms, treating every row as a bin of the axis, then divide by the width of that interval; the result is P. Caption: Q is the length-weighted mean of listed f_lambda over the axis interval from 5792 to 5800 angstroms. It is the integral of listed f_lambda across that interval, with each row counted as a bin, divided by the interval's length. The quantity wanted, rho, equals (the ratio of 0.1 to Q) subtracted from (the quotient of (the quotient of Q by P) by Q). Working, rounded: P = 7.1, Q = 6.89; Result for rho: 0.126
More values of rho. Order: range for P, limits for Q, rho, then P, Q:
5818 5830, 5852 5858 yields 0.140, 6.5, 7.26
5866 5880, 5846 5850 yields 0.131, 6.9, 6.93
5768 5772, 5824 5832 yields 0.146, 6.2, 6.68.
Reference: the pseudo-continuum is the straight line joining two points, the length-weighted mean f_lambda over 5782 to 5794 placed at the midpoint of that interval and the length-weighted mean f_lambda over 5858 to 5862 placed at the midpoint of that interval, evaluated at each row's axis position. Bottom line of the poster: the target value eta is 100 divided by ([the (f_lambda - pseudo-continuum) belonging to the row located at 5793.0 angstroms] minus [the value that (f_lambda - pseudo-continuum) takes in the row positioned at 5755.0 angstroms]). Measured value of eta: 98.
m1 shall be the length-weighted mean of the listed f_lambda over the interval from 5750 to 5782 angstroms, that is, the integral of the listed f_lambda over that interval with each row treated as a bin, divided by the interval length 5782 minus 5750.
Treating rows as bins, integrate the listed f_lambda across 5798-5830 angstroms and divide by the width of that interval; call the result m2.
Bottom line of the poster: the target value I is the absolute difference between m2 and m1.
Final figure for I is 0.60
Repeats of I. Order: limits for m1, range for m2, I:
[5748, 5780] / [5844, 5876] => 0.97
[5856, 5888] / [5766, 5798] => 0.41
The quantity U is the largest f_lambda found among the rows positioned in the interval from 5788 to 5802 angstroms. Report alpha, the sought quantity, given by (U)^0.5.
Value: 2.65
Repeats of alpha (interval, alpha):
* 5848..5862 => 2.70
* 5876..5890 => 2.63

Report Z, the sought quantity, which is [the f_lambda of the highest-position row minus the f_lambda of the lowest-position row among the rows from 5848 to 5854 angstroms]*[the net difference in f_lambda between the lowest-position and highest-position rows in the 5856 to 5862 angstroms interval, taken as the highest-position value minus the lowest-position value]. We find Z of -0.0469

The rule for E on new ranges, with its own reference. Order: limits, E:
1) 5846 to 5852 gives 0.0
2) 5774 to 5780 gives 0.6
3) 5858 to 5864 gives -0.1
